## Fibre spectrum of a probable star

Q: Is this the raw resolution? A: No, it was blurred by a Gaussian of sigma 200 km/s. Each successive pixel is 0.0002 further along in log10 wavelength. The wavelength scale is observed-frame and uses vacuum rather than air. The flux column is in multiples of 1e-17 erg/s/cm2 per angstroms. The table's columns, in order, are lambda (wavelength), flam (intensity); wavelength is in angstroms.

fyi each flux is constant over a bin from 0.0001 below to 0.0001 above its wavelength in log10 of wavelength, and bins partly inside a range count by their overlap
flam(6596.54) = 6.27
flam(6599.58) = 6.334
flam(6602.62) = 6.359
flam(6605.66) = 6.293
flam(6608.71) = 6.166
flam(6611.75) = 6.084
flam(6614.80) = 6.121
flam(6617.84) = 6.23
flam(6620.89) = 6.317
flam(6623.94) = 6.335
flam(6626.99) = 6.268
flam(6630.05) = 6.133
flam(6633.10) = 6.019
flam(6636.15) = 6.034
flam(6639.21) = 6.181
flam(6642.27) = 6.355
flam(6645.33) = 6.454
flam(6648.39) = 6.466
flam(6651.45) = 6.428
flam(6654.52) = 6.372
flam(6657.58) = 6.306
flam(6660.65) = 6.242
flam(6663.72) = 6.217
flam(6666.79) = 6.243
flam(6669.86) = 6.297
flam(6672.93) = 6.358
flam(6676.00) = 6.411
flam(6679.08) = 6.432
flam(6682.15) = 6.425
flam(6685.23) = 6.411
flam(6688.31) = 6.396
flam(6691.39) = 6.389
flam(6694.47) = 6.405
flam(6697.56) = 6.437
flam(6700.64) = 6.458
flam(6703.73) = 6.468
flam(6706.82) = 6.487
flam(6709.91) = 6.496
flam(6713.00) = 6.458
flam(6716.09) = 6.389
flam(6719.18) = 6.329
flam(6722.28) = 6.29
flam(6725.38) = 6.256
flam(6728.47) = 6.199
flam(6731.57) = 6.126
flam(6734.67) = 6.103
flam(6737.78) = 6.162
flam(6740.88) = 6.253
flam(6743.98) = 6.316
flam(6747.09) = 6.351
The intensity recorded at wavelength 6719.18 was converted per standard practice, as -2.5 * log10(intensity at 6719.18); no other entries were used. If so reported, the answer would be -2.00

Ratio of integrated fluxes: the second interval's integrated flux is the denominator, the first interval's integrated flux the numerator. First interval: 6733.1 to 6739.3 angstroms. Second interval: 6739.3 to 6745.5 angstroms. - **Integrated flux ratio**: 0.97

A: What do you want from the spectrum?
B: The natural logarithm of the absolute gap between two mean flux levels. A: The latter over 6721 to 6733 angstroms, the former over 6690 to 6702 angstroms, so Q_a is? -1.6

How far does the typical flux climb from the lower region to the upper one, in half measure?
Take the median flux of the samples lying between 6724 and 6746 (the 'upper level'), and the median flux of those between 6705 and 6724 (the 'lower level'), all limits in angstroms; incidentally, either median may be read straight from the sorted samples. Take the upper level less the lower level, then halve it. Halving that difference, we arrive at -0.112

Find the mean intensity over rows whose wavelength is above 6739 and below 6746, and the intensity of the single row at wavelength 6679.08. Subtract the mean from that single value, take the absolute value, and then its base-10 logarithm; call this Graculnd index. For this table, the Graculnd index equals -0.8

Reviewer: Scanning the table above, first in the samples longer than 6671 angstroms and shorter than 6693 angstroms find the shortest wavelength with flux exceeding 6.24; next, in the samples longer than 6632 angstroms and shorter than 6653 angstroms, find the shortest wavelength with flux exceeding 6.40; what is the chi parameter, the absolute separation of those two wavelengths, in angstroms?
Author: 27.6 angstroms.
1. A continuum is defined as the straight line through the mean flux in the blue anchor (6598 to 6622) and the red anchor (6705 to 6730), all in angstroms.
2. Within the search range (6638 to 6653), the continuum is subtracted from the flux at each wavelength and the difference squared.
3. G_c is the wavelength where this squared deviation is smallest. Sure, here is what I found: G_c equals 6642.27 angstroms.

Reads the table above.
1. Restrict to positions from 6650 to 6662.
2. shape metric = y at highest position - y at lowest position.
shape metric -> -0.19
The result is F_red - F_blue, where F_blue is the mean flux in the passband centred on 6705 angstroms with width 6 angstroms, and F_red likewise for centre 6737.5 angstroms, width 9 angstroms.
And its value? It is -0.30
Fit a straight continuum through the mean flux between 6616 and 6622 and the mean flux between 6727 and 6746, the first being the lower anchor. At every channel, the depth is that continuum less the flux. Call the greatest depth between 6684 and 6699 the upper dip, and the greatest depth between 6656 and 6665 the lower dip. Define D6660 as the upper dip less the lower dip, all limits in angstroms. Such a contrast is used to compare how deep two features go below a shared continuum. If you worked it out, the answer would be -0.19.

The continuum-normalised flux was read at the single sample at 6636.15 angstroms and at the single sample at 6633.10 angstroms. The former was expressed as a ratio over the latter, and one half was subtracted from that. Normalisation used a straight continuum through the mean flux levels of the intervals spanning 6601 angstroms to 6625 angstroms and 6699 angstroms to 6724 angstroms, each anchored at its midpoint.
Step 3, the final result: 0.50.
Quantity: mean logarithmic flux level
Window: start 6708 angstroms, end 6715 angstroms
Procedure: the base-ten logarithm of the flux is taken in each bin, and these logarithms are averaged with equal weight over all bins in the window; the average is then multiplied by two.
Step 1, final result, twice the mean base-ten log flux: 1.62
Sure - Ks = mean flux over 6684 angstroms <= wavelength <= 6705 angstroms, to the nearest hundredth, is 6.42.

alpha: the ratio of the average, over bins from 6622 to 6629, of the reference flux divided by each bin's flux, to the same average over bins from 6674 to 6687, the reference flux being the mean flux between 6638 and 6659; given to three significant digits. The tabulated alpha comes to 1.02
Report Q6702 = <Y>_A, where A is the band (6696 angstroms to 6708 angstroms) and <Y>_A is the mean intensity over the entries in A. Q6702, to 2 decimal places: 6.46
